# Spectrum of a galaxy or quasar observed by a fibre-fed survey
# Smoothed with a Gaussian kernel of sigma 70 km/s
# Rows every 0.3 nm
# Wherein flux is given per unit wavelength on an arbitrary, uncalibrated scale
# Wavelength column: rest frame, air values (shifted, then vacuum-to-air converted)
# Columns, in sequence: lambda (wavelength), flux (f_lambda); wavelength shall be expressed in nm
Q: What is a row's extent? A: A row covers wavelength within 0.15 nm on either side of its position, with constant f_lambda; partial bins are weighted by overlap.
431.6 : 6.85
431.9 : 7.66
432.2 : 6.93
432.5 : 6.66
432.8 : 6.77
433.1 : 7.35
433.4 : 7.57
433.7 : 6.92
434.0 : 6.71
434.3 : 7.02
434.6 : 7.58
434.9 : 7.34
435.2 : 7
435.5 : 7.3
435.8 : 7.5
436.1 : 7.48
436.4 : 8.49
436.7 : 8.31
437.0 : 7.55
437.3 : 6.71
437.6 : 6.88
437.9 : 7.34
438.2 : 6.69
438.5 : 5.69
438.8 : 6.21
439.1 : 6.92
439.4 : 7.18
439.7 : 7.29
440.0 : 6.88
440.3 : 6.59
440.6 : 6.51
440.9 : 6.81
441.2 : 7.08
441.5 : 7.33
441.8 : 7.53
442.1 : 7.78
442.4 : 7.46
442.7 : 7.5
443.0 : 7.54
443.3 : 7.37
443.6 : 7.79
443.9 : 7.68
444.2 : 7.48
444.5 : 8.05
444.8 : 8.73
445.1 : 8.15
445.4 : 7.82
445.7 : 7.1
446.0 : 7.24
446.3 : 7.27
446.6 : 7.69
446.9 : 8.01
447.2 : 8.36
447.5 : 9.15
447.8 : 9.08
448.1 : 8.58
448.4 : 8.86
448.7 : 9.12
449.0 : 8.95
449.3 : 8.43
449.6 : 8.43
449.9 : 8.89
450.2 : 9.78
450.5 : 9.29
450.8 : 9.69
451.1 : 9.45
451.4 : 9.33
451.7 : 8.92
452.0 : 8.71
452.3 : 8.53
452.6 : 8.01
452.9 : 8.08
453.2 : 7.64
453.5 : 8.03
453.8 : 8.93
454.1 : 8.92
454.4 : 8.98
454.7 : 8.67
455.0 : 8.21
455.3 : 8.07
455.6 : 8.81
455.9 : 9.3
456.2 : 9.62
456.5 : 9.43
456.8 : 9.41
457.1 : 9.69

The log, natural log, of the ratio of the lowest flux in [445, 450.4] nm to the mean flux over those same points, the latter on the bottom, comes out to -0.17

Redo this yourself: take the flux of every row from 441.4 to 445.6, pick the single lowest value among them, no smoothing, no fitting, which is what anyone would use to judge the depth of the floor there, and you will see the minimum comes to 7.33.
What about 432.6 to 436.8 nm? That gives 6.71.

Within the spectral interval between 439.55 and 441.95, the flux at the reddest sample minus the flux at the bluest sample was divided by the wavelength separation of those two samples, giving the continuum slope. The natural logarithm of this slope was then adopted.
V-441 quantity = -2.2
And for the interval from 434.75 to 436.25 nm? -2.1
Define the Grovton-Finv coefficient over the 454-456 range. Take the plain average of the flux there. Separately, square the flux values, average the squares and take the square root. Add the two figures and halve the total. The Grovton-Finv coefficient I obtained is 8.7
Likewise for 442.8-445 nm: 7.8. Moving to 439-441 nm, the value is 6.9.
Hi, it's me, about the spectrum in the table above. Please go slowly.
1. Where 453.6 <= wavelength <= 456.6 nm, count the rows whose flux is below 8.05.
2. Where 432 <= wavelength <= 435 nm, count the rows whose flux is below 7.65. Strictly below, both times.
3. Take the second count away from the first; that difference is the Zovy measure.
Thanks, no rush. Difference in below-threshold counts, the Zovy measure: -10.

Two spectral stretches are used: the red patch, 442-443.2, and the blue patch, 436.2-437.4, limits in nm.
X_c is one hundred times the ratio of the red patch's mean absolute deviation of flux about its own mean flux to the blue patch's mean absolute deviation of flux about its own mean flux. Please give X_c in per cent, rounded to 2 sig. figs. 17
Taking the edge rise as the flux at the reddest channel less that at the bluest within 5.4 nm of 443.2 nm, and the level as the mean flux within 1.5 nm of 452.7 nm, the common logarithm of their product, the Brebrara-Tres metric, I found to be 1.1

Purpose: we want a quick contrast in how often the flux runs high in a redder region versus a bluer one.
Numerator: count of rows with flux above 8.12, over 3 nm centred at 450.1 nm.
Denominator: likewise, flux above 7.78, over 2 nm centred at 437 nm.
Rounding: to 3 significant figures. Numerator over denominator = 5.00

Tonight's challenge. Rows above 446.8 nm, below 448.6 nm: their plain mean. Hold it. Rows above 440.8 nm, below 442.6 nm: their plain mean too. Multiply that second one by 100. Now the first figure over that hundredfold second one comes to 0.0118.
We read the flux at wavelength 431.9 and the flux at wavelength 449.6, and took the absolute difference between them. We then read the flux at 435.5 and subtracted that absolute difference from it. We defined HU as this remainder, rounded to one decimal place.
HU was 6.5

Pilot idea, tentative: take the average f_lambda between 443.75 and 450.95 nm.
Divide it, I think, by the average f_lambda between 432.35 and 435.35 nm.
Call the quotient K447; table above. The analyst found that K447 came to 1.19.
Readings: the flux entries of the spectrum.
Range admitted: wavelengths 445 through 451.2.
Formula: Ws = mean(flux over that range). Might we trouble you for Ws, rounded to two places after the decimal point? 8.54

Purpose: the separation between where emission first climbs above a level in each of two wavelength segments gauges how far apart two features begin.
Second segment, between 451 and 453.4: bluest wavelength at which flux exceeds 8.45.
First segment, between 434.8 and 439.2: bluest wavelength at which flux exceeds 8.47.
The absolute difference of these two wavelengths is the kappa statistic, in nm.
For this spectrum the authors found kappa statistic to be 14.70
